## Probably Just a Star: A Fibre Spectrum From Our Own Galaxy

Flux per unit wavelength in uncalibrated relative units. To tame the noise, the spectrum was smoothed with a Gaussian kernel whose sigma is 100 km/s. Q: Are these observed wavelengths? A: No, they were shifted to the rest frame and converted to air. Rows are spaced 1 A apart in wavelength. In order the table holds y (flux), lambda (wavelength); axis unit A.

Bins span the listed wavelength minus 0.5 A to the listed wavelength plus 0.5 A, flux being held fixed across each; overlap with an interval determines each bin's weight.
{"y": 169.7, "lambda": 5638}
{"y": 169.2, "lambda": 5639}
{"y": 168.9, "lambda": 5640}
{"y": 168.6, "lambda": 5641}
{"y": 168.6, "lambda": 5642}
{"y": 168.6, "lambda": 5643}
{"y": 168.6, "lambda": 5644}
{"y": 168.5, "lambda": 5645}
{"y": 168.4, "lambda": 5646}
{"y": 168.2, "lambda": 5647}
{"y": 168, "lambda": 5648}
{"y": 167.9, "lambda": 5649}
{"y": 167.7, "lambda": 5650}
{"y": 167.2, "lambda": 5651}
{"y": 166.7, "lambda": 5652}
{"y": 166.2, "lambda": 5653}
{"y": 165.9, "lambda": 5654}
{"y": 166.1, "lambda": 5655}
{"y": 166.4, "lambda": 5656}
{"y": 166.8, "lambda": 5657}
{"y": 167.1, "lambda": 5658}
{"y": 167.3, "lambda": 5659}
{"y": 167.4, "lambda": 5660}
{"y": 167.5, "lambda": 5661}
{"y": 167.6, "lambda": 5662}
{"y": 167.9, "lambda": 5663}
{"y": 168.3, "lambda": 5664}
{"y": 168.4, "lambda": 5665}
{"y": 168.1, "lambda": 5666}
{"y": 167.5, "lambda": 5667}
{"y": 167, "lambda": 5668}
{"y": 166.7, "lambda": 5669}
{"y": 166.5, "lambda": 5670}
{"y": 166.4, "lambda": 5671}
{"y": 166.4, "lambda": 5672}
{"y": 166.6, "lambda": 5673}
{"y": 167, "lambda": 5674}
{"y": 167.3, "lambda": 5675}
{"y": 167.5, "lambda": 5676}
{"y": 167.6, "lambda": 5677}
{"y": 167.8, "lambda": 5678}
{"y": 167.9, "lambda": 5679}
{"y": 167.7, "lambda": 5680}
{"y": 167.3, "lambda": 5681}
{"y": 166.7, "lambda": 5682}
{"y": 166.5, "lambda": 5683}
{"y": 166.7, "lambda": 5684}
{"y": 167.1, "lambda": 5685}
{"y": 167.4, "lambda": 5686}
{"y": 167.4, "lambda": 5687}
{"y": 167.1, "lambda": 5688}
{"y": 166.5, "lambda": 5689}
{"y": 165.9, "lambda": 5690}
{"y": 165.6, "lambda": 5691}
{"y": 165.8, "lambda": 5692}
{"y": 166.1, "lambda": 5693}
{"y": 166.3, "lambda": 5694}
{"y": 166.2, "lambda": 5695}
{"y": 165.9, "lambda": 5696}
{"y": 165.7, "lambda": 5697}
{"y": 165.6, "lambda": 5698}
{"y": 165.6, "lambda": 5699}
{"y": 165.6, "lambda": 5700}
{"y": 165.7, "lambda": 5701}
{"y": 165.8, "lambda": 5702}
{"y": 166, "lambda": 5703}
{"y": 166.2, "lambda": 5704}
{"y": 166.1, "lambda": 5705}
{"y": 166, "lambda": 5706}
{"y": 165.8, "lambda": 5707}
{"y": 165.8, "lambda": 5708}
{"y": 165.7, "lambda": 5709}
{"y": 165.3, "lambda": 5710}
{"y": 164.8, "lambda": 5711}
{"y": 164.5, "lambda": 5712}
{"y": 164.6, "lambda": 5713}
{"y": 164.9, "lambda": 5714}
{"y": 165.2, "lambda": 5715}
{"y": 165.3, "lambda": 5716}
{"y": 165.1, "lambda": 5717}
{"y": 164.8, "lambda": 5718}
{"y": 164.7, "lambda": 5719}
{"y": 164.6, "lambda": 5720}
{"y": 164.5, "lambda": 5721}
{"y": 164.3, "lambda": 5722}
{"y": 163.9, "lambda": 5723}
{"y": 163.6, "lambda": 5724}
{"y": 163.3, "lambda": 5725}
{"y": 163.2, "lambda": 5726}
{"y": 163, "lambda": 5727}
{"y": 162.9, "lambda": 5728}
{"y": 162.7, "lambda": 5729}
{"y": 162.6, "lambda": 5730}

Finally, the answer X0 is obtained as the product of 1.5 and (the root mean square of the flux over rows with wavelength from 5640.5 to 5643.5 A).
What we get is 253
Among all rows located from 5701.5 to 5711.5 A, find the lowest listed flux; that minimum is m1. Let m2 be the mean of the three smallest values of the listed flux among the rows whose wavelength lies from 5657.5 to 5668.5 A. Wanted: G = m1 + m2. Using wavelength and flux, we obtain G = 332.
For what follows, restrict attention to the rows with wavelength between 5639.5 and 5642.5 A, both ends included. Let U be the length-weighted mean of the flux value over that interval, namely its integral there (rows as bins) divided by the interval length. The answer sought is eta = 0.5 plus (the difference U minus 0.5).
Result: 168.7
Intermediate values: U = 168.7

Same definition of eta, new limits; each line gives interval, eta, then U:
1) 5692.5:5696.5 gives 166.1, 166.1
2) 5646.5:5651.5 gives 167.8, 167.8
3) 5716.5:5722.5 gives 164.7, 164.7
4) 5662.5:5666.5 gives 168.2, 168.2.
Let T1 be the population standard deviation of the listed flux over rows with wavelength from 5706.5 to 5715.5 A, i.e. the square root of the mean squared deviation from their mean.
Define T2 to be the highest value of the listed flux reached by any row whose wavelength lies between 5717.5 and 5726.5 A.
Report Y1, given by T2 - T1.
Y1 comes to 164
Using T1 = 0.48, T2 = 164.8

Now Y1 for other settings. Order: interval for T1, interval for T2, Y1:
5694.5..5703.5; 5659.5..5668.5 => 168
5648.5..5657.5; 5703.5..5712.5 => 166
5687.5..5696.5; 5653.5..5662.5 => 167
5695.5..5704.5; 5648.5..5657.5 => 168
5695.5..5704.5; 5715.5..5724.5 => 165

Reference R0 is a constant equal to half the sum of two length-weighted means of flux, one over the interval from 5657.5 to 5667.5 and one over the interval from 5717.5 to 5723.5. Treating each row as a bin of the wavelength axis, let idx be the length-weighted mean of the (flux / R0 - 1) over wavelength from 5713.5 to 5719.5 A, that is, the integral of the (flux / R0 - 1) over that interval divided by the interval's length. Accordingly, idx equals -0.007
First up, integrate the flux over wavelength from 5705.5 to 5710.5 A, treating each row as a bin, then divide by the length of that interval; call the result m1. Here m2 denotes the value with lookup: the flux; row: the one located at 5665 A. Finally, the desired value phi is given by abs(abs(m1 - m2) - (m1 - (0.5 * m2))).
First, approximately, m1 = 166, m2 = 168.4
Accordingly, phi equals 78.8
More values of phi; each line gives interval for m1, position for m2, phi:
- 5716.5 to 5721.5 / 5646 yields 76.9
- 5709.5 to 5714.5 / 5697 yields 81.1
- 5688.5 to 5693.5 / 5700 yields 82.8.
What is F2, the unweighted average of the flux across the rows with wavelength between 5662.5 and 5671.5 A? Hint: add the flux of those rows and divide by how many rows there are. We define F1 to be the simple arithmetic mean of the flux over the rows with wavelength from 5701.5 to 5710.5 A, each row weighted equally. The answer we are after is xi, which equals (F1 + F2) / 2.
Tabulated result 167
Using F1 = 165.9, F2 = 167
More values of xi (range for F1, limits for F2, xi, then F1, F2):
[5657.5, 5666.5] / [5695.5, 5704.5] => 167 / 167.7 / 166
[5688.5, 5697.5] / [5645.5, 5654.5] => 167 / 166.0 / 167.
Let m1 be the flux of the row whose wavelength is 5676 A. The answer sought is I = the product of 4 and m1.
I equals 670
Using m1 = 167.5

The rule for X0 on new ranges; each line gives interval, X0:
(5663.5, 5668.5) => 252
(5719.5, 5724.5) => 246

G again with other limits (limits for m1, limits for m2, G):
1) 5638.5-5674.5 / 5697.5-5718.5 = 331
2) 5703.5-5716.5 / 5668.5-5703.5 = 330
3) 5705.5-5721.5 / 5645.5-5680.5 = 331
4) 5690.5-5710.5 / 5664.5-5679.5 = 332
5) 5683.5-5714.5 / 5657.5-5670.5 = 331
